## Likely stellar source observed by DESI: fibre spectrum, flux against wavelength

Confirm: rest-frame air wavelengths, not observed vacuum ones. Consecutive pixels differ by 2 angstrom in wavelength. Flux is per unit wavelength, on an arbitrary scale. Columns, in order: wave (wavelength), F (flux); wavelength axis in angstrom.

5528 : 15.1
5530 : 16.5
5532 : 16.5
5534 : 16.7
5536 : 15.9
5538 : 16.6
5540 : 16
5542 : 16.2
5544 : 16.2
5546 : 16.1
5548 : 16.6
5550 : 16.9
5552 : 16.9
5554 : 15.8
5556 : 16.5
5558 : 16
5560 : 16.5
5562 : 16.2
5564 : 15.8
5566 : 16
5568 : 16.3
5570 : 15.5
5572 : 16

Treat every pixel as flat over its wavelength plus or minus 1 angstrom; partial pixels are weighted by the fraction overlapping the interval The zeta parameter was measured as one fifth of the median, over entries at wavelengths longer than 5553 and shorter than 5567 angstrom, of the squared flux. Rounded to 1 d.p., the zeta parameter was 51.2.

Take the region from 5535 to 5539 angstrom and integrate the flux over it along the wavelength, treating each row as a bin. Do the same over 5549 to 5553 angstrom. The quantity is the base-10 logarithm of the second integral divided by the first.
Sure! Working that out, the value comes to 0.017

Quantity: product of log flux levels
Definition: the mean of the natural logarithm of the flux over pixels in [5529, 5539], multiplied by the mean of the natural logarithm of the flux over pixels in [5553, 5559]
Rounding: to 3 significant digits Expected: 7.78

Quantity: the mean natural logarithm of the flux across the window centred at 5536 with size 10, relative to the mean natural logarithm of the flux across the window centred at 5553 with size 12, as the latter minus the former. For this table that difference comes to 0.0066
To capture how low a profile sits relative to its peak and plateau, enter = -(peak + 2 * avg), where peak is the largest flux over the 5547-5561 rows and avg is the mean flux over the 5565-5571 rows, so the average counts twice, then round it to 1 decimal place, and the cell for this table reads -48.8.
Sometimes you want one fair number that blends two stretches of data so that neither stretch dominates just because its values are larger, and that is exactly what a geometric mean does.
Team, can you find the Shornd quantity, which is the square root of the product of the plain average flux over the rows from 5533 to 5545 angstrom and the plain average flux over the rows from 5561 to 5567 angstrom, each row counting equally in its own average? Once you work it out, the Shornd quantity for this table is 16.1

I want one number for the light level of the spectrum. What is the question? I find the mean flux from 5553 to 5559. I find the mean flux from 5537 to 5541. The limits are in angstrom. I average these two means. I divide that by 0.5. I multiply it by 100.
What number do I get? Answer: 3240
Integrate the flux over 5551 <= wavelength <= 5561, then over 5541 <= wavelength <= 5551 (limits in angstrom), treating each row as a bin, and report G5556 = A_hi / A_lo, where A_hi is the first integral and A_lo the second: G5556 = 0.996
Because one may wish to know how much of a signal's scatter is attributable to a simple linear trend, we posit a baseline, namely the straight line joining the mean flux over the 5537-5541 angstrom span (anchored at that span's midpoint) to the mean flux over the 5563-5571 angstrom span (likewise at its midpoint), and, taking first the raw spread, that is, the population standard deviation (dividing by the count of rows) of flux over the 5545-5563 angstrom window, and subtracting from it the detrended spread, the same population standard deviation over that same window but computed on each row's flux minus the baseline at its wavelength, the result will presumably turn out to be 0.011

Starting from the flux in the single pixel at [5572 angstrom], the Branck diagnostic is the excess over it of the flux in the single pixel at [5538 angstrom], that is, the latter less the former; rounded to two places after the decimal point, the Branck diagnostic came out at 0.60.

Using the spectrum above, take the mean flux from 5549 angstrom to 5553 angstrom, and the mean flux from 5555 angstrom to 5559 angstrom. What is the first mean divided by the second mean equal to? 1.04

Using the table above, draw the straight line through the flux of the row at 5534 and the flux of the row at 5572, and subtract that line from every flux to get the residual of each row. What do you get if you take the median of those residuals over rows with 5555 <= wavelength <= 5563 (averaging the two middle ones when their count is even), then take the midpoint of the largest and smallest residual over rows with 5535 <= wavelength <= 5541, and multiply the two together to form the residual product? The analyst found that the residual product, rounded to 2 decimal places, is -0.04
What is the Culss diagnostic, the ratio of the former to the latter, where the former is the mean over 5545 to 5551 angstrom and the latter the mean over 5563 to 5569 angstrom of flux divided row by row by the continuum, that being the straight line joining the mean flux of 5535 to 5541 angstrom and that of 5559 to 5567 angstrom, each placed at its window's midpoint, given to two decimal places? 1.03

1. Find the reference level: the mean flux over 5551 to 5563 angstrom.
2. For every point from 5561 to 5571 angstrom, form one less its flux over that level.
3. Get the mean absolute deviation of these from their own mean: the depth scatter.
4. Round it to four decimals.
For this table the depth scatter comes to 0.0152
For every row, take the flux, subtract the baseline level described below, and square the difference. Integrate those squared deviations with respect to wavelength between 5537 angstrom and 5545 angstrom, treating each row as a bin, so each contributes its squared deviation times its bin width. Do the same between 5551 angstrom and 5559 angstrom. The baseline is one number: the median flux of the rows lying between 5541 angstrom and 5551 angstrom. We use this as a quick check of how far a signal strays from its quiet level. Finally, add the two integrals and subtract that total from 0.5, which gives -1.5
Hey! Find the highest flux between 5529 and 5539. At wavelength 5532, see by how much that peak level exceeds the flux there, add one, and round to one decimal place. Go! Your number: 1.2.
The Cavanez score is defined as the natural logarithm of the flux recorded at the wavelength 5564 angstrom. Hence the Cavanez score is 2.76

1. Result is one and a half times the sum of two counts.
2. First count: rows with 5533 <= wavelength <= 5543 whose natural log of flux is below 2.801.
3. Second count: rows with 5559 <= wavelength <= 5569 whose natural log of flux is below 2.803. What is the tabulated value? 10.5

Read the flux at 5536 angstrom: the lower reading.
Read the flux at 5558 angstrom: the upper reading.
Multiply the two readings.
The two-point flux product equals 254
